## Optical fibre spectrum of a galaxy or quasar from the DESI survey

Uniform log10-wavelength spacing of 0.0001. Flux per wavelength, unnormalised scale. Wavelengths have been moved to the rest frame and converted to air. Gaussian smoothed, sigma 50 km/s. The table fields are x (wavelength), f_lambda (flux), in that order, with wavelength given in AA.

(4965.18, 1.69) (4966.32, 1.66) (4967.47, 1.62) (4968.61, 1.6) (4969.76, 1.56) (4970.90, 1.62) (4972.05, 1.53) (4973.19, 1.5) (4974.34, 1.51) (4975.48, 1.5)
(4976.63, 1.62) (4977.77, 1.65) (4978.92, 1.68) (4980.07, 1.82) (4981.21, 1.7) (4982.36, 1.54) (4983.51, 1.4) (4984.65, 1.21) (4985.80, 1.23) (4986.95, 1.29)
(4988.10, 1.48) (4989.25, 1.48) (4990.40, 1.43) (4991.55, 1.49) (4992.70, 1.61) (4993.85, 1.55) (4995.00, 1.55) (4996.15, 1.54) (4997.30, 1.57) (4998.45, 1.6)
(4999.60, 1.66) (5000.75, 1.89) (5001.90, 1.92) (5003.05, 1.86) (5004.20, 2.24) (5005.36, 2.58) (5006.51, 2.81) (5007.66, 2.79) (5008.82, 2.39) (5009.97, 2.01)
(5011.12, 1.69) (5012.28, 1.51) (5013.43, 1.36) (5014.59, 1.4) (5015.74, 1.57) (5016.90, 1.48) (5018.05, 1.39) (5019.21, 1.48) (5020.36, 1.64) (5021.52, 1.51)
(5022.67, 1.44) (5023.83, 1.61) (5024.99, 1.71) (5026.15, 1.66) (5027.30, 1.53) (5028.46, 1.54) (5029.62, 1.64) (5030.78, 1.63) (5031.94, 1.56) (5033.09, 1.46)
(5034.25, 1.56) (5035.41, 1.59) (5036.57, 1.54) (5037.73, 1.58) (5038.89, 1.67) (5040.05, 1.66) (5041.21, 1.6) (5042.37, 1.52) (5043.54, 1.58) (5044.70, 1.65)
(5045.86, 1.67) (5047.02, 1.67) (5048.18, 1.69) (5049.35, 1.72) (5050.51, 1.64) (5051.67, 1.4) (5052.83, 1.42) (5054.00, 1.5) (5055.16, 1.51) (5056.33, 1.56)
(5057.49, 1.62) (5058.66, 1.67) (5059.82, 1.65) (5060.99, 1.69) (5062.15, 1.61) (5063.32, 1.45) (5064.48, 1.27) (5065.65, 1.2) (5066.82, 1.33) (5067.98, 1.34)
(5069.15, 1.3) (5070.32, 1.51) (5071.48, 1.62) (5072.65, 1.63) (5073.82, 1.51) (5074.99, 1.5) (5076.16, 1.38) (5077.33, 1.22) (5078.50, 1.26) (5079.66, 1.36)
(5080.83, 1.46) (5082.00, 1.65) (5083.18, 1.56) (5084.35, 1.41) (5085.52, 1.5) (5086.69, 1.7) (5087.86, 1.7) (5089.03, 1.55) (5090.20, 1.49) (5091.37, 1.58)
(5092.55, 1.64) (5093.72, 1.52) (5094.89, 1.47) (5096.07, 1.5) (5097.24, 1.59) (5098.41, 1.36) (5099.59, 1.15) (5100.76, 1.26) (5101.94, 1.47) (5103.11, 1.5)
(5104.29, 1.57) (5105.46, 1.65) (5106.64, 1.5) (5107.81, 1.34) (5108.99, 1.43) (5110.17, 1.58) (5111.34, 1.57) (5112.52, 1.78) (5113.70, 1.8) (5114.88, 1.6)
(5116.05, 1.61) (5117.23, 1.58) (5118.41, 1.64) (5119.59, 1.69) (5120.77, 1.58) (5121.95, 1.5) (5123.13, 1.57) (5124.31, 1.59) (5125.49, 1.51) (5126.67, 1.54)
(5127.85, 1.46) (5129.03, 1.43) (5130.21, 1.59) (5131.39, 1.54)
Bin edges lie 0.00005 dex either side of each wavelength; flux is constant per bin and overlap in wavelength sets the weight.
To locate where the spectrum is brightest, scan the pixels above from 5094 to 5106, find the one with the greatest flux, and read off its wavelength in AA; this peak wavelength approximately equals 5105.46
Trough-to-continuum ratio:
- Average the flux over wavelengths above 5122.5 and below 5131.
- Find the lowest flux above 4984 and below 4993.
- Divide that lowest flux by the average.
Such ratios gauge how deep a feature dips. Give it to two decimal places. 0.79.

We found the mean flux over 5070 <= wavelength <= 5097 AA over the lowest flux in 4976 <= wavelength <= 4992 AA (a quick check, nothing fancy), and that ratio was 1.25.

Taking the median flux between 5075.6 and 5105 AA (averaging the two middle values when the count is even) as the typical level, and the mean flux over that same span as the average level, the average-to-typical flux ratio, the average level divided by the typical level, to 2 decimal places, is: 0.98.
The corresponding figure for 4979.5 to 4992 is 0.99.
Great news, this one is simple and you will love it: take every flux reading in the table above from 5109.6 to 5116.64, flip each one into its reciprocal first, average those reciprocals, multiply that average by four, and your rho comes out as 2.4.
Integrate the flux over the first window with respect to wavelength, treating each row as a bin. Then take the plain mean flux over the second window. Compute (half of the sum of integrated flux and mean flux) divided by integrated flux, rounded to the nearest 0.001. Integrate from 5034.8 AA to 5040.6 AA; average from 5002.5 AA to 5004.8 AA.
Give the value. 0.610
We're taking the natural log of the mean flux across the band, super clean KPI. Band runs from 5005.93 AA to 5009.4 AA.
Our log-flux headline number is 0.98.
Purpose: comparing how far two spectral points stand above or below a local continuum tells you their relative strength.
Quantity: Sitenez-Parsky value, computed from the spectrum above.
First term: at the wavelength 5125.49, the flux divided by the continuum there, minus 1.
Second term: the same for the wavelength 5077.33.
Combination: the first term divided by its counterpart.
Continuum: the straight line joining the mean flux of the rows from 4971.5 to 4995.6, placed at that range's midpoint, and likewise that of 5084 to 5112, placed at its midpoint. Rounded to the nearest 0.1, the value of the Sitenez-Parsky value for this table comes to 0.0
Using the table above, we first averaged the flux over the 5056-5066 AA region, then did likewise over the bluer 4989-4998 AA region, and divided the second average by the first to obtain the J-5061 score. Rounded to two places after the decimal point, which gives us 1.00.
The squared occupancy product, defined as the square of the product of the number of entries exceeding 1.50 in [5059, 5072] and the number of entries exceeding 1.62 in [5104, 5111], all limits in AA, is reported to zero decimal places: 25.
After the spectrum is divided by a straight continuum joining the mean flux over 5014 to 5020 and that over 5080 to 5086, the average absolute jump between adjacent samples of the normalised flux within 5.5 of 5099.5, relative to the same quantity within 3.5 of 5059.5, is 2.4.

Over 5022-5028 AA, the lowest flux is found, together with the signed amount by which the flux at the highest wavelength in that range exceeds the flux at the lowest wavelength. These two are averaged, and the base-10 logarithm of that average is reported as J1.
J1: -0.116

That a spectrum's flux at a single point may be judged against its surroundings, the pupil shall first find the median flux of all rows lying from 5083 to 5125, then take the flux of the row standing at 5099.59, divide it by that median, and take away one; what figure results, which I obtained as -0.27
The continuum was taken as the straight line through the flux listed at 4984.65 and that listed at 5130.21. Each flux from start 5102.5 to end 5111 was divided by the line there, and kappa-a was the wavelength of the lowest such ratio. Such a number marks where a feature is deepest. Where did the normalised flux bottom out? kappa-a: 5107.81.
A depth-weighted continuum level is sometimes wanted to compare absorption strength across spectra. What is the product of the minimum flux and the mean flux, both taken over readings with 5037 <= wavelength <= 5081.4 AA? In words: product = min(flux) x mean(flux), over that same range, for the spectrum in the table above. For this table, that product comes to 1.8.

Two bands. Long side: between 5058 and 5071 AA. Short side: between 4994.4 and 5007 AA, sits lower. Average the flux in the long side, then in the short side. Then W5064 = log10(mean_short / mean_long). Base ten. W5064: 0.12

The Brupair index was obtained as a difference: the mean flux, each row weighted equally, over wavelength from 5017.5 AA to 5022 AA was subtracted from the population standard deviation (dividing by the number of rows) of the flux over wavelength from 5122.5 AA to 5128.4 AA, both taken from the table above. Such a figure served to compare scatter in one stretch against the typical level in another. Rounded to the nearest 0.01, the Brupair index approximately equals -1.46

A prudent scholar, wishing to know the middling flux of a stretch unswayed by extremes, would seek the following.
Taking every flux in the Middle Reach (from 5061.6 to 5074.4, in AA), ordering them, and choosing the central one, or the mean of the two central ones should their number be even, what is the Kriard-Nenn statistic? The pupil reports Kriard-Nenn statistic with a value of 1.45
